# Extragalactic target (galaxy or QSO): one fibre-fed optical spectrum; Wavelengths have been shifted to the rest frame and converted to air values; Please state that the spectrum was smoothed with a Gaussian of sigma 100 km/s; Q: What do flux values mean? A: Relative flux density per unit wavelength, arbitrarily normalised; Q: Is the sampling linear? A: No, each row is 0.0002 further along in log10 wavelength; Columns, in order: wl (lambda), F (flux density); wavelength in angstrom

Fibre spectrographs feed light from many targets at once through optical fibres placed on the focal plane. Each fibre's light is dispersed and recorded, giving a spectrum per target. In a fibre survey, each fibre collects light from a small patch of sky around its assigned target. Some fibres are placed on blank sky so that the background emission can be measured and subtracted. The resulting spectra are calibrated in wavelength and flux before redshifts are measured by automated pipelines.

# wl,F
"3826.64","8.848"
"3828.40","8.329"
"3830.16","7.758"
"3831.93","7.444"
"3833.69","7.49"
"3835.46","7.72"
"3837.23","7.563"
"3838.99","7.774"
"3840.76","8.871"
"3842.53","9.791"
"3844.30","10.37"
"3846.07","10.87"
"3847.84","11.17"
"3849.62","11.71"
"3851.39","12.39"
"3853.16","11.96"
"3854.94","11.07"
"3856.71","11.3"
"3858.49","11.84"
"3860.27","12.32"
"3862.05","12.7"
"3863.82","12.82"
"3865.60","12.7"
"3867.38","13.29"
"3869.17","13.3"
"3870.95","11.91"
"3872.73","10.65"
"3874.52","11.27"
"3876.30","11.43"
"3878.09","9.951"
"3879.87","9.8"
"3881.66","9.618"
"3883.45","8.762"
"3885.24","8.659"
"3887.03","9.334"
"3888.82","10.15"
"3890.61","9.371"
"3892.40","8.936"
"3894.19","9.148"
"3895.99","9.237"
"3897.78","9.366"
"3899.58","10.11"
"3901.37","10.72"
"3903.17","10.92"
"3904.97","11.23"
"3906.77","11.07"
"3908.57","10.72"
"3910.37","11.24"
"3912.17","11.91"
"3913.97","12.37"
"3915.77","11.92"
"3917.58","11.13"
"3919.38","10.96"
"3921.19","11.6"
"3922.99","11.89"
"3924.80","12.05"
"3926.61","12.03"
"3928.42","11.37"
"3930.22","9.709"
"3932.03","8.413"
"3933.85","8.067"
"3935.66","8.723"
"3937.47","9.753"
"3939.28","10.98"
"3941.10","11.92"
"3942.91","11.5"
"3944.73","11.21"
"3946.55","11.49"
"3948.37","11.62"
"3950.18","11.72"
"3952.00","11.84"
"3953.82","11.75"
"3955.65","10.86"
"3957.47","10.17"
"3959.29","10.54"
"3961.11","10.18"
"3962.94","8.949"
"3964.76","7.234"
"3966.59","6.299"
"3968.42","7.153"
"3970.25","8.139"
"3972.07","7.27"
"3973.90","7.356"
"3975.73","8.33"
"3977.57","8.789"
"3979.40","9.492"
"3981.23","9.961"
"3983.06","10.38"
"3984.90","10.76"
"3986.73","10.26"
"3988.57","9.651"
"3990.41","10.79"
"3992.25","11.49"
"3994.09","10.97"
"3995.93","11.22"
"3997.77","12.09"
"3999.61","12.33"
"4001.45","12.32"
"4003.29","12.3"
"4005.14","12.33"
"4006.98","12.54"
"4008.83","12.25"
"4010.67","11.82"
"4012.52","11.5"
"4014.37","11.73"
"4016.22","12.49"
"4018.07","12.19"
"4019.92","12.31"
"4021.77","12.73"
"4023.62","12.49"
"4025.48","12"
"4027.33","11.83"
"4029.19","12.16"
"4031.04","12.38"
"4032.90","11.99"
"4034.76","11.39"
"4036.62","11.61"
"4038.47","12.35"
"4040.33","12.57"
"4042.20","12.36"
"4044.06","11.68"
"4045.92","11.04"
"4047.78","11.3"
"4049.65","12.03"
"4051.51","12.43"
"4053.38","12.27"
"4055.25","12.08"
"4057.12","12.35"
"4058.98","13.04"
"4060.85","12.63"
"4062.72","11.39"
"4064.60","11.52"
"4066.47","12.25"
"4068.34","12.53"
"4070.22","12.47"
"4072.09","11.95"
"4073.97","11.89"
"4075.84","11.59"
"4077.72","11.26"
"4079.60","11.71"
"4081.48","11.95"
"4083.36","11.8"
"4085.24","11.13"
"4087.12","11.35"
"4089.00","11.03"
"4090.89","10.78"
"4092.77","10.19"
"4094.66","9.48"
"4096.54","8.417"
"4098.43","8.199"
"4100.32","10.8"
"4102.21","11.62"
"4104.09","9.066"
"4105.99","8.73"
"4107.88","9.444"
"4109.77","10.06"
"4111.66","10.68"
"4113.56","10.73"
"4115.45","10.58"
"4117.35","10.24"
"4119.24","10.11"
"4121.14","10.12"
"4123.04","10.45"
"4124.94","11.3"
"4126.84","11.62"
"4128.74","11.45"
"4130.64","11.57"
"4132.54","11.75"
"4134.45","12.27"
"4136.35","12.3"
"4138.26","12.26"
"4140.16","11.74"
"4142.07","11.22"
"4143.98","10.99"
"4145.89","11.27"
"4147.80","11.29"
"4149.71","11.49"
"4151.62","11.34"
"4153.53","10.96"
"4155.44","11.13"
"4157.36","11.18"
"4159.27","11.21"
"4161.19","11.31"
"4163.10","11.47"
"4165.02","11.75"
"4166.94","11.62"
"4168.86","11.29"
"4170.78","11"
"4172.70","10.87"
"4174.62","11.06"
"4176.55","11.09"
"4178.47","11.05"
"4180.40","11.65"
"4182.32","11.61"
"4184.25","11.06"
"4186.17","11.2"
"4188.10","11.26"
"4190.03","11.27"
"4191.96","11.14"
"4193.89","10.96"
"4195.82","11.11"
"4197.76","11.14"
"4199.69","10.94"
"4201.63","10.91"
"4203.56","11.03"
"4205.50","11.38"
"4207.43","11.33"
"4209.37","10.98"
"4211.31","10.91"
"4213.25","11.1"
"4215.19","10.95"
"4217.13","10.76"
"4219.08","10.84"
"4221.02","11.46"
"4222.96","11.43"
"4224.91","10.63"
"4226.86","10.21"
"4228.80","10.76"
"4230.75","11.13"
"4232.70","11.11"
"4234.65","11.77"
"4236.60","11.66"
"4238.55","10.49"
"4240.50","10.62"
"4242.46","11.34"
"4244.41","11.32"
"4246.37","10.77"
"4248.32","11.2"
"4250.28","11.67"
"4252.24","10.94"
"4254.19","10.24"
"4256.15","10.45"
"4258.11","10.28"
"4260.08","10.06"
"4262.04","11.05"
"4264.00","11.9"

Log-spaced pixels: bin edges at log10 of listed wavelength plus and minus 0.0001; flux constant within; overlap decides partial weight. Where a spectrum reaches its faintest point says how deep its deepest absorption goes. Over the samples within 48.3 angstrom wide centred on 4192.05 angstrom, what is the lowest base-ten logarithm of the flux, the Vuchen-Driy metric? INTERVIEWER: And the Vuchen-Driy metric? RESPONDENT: 1.04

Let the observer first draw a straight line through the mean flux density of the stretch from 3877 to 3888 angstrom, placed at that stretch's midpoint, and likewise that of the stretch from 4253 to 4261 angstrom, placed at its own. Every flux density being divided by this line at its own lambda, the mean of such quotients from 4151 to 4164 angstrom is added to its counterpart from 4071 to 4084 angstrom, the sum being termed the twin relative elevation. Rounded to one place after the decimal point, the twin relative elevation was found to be 2.3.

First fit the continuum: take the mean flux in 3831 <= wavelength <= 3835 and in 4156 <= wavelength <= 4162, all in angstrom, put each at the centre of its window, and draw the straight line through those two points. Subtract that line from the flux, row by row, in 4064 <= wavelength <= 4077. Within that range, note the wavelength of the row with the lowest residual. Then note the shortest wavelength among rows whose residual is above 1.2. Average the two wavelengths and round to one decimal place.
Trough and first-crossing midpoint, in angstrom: 4070.2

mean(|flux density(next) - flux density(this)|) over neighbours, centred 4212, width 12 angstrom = 0.2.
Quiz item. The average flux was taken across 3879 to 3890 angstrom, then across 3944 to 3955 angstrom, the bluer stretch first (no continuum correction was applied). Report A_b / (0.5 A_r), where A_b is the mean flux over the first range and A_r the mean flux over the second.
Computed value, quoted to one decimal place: 1.6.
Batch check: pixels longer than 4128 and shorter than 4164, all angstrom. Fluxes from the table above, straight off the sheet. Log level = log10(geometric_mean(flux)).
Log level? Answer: 1.06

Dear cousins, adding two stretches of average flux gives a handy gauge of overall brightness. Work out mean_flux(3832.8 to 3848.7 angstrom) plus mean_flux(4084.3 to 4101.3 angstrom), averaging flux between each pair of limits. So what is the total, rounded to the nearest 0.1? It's 19.2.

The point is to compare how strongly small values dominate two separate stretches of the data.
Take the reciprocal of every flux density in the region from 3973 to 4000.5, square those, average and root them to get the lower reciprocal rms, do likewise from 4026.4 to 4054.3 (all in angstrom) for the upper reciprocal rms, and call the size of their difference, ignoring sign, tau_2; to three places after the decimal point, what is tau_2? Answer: 0.017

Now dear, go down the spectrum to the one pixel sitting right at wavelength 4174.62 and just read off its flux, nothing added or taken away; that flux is 11.06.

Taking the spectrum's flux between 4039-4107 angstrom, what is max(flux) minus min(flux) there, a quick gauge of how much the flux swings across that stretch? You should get 4.8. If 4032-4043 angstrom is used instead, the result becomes 1.2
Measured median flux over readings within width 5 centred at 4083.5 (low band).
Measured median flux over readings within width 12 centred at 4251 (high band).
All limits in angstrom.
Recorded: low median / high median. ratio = 1.09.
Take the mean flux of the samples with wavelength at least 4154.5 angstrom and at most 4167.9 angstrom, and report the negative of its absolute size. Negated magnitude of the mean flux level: -11.4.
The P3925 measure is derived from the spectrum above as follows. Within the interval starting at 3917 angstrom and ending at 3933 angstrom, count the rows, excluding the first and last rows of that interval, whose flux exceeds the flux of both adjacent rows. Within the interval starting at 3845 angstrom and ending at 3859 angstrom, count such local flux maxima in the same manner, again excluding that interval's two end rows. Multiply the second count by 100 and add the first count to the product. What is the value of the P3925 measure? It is 101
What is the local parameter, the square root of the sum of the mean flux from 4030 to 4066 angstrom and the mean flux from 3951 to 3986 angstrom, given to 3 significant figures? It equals 4.61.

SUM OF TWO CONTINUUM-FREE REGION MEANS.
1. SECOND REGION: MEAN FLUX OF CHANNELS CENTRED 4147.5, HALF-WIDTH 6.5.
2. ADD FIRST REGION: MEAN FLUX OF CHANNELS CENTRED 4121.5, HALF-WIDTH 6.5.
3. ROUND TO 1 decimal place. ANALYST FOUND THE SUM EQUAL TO 21.9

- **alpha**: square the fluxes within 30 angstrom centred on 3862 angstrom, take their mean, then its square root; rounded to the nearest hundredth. 12.01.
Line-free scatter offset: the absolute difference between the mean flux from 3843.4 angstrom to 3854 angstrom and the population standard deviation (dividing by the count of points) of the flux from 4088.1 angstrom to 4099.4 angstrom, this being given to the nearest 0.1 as 10.3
